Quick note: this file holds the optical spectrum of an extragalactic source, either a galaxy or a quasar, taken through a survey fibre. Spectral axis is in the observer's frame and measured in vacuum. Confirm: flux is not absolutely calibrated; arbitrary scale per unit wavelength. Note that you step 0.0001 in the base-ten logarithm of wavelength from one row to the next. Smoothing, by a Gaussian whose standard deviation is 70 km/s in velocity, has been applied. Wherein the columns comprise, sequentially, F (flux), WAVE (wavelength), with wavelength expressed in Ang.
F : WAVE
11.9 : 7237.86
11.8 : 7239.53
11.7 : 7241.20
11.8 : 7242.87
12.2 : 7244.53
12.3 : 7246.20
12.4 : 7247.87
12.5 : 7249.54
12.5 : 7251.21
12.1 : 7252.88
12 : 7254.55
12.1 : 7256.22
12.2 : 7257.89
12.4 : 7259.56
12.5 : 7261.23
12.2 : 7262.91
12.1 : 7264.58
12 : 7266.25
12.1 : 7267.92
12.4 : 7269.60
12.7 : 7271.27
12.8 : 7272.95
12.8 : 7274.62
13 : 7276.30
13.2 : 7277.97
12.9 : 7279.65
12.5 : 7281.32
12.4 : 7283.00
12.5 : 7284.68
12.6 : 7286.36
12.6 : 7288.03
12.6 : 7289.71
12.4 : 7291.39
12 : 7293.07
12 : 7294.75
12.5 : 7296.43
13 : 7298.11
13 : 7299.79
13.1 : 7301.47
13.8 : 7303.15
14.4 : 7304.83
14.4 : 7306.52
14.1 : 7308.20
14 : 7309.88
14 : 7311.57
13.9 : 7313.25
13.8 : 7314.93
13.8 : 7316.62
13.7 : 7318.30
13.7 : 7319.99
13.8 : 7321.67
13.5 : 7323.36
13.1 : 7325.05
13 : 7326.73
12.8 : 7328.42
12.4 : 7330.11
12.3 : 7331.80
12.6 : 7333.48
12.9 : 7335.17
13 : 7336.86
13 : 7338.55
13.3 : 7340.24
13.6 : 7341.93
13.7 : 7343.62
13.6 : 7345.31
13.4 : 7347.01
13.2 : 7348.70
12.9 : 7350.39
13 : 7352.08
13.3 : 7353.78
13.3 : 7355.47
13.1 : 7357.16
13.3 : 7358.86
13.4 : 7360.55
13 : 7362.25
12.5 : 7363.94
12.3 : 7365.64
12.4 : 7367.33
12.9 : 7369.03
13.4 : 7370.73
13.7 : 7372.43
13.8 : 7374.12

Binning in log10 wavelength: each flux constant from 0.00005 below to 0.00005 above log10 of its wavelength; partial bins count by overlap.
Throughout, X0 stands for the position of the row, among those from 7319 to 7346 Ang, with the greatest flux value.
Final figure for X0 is 7321.67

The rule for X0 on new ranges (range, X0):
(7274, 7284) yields 7277.97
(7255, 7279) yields 7277.97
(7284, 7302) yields 7301.47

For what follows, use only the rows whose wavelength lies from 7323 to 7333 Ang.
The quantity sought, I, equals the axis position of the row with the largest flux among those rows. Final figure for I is 7323.36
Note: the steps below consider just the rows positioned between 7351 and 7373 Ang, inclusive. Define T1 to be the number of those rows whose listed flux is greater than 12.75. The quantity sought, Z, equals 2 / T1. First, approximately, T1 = 10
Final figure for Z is 0.20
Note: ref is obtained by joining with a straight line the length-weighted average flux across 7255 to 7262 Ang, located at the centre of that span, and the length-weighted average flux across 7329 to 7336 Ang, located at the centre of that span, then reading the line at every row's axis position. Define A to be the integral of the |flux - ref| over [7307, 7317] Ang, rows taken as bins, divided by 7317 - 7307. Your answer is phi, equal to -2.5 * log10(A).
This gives -0.4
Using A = 1.5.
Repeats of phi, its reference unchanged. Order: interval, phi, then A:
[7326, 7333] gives 1.4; 0.3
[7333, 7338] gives 1.4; 0.3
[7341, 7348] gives 0.1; 1.0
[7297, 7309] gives -0.2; 1.2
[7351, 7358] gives 0.7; 0.5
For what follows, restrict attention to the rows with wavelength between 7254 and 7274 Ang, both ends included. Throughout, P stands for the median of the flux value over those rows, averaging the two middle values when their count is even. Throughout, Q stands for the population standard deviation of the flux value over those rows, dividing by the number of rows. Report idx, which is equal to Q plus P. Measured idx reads 12.5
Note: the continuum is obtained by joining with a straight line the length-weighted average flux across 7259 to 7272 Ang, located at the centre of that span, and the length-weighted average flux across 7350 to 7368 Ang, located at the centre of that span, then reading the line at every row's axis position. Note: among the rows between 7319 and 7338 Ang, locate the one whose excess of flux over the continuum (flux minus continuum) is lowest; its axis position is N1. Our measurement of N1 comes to 7331.80 Ang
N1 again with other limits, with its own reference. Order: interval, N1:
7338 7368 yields 7365.64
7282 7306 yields 7294.75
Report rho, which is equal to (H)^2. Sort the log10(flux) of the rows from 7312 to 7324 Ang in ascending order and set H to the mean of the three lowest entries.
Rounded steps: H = 1.13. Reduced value 1.287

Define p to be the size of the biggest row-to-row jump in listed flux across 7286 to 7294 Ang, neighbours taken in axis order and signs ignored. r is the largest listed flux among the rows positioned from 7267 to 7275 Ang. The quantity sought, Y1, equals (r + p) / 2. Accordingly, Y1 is 6.6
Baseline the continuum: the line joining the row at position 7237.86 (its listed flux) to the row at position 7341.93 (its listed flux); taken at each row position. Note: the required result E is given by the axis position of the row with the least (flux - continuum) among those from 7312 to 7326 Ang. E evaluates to 7325.05 Ang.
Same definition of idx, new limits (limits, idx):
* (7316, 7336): 13.6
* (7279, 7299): 12.8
